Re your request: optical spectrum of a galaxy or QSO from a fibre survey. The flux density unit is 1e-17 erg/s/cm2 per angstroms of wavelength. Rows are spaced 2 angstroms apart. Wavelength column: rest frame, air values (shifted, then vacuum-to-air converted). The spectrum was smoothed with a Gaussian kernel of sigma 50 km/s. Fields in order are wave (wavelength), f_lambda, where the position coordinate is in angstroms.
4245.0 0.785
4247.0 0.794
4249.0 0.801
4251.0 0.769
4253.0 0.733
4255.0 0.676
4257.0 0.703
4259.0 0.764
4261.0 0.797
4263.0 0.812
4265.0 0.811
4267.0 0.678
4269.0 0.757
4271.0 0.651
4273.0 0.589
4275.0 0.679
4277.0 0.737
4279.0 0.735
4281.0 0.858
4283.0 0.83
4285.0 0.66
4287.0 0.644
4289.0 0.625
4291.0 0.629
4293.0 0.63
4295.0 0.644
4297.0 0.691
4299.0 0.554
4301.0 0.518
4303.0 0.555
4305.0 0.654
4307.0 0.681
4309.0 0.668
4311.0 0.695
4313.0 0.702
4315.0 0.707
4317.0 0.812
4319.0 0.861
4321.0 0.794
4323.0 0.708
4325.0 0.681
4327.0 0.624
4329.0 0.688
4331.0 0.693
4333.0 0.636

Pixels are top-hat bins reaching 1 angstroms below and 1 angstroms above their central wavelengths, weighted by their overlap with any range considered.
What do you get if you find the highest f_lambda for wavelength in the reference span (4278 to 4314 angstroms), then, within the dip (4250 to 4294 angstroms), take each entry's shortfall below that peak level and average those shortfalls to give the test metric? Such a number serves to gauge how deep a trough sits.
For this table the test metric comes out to 0.141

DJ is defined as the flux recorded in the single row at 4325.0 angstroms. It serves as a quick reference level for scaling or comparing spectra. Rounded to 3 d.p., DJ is 0.681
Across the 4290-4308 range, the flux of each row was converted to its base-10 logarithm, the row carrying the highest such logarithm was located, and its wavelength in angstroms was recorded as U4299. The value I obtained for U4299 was 4297.0 angstroms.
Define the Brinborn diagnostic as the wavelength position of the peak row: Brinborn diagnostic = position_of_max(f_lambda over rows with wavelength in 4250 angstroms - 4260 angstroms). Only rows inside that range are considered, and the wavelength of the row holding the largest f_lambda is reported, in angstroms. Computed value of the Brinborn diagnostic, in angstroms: 4251.0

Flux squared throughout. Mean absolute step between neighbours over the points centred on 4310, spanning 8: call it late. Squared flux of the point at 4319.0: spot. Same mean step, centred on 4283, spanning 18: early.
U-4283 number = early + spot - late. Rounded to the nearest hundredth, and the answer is 0.80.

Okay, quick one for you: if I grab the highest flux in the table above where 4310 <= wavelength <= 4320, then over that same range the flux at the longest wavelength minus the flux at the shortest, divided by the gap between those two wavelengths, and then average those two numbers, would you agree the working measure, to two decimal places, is 0.44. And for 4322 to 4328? 0.34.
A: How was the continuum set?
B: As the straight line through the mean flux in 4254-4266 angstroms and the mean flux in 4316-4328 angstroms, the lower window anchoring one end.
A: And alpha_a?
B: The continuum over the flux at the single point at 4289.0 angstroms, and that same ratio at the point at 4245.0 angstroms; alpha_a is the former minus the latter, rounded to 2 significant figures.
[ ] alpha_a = 0.23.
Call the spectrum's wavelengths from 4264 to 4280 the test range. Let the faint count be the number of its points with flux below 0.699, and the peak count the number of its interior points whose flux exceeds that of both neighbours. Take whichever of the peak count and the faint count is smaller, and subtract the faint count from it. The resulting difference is -2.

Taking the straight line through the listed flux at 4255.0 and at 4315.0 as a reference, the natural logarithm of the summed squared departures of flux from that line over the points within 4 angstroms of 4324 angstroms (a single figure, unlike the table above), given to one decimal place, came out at -4.1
